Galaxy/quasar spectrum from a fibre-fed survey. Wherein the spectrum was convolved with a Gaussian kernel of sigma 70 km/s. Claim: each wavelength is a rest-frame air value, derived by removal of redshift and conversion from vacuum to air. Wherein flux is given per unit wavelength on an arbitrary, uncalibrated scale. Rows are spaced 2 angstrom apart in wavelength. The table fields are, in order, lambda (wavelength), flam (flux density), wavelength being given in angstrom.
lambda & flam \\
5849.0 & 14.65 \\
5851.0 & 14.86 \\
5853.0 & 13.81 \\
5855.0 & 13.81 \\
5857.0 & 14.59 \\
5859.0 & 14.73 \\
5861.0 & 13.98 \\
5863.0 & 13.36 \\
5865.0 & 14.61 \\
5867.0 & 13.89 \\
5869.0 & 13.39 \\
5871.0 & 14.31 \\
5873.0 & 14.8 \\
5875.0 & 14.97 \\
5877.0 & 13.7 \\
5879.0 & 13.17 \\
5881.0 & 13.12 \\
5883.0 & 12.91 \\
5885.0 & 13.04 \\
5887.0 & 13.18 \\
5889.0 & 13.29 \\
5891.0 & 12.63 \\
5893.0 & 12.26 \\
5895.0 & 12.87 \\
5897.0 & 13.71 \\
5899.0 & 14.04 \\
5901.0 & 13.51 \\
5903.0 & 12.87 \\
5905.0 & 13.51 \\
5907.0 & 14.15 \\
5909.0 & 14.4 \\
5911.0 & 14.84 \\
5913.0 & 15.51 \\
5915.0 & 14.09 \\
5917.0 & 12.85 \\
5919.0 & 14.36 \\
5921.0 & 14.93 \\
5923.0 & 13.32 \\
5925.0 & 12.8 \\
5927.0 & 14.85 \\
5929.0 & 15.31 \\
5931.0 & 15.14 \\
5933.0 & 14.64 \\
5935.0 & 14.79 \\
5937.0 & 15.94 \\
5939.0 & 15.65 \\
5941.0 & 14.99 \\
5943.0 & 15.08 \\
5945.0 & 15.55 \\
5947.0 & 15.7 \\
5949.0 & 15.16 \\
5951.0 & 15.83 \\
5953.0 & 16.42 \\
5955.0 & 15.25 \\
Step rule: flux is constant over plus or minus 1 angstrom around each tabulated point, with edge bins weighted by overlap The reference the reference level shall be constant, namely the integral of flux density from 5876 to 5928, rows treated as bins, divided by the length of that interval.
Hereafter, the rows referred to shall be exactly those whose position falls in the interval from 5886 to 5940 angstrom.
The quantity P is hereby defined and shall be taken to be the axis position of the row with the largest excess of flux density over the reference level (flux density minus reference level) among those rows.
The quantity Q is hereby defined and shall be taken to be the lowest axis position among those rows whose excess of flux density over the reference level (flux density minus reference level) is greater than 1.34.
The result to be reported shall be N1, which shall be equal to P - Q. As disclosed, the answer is 24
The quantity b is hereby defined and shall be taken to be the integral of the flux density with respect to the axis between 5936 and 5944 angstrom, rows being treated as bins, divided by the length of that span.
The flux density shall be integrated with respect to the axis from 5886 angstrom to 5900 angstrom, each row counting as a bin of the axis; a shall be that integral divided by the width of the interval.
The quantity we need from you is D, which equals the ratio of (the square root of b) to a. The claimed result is 0.299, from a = 13.1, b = 15.4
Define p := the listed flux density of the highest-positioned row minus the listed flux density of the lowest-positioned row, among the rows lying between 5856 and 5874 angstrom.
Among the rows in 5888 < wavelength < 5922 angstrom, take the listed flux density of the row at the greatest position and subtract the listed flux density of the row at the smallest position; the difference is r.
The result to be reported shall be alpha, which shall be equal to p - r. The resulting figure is -1.4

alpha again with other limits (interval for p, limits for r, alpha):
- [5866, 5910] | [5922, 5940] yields -1.8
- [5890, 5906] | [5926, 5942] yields 0.7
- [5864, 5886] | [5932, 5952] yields -2.8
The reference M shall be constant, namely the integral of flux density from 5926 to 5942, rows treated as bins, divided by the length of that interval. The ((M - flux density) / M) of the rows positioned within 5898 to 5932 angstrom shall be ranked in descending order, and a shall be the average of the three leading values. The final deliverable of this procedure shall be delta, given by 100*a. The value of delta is 15.3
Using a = 0.15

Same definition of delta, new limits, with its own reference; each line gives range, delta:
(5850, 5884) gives 13.8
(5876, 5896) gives 17.0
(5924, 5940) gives 7.2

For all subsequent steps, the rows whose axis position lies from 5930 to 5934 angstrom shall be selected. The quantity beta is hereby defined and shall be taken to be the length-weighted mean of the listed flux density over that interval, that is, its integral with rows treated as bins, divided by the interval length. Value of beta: 14.9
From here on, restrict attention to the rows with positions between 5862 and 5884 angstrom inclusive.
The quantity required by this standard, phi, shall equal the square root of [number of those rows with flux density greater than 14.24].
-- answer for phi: 2.0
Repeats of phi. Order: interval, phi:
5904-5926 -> 2.2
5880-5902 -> 0.0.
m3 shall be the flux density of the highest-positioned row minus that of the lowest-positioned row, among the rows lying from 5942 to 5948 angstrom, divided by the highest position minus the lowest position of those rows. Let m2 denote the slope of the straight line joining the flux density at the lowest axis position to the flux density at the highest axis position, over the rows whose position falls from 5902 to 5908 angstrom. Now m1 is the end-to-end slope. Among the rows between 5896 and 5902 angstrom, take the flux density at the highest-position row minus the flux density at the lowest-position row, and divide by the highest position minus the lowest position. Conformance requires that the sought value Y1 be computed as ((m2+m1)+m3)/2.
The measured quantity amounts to 0.2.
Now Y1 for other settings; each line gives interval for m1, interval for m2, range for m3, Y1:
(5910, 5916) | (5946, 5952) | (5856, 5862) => -0.2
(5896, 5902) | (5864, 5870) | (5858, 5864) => -0.3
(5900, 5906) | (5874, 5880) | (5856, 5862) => -0.3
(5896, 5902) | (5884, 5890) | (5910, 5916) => -0.1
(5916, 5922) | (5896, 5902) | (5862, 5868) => 0.3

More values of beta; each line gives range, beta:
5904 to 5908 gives 13.8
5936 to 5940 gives 15.8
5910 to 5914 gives 15.2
